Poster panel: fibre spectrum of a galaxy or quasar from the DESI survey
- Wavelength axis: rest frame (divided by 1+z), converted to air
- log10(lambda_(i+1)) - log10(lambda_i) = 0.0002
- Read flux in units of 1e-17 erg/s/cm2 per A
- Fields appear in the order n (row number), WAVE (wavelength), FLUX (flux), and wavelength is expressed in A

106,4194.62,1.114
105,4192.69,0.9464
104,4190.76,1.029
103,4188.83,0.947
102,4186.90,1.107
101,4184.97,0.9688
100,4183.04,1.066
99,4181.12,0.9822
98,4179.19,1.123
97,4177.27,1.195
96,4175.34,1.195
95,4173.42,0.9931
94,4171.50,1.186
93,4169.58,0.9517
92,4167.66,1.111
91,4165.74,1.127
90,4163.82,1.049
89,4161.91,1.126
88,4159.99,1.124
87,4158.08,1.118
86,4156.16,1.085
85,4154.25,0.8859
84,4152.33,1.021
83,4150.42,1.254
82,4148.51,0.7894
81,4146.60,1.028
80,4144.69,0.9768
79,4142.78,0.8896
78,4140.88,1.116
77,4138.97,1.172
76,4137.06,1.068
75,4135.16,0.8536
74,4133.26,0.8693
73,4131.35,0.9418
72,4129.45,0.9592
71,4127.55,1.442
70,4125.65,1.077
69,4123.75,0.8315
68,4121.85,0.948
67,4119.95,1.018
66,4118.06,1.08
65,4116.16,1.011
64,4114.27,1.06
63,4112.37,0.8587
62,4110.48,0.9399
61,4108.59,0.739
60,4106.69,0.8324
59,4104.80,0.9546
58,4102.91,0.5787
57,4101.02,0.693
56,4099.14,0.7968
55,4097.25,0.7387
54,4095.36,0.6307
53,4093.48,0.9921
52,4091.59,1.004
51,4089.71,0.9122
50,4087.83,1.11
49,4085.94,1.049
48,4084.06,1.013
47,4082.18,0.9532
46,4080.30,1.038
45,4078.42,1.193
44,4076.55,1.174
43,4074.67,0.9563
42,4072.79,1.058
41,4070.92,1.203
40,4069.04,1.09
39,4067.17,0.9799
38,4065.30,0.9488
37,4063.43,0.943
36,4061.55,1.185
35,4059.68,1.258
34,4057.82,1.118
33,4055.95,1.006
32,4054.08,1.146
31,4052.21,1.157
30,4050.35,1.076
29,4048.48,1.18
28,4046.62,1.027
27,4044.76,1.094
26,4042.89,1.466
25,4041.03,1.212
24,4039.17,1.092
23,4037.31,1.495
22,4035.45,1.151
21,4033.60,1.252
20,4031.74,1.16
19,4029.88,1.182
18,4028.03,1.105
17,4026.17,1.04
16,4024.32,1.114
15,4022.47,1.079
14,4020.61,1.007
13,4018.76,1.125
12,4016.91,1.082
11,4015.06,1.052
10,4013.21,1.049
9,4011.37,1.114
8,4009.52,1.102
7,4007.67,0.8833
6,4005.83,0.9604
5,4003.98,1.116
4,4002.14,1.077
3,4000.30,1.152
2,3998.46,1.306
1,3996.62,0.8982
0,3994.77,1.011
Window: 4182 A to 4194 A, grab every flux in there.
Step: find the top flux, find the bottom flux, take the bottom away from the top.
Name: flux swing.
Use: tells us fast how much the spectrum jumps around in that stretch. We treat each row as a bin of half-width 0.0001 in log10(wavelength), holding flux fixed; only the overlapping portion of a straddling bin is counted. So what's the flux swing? 0.161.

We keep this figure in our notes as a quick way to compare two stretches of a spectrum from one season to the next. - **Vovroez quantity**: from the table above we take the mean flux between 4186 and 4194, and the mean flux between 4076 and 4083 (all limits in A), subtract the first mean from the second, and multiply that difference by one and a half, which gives 0.12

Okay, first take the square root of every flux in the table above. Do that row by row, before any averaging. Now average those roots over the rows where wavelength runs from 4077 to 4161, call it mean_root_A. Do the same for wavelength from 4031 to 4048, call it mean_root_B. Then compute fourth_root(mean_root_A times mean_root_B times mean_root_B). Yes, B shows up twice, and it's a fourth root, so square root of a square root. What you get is 1.04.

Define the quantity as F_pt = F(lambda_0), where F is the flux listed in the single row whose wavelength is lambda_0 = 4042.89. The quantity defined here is 1.466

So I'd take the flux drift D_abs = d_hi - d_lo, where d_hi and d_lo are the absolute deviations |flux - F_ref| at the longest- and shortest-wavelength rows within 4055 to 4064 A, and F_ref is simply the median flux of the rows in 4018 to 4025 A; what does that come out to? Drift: 0.06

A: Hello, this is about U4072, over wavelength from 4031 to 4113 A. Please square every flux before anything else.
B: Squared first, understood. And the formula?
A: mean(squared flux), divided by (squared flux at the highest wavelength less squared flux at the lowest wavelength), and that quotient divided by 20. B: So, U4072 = -0.09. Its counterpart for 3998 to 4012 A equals -0.13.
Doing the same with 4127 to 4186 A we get -0.05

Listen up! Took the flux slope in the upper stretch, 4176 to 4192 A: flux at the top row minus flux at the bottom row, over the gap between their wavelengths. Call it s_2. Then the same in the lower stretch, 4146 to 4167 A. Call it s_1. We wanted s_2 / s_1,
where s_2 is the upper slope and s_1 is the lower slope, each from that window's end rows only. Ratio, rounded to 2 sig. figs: -2.4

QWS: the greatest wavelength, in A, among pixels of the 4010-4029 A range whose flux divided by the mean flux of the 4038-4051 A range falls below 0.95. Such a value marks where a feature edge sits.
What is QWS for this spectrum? 4028.03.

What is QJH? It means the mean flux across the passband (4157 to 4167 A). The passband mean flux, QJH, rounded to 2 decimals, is 1.11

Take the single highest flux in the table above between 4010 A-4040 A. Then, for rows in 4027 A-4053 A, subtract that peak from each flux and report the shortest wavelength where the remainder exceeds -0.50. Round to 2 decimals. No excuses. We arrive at 4028.03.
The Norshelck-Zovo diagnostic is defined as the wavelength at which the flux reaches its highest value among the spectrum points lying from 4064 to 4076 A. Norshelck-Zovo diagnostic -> 4070.92 A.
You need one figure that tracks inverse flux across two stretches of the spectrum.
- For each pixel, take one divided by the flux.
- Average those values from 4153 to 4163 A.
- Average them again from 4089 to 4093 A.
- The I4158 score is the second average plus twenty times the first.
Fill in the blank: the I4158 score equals 19.9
